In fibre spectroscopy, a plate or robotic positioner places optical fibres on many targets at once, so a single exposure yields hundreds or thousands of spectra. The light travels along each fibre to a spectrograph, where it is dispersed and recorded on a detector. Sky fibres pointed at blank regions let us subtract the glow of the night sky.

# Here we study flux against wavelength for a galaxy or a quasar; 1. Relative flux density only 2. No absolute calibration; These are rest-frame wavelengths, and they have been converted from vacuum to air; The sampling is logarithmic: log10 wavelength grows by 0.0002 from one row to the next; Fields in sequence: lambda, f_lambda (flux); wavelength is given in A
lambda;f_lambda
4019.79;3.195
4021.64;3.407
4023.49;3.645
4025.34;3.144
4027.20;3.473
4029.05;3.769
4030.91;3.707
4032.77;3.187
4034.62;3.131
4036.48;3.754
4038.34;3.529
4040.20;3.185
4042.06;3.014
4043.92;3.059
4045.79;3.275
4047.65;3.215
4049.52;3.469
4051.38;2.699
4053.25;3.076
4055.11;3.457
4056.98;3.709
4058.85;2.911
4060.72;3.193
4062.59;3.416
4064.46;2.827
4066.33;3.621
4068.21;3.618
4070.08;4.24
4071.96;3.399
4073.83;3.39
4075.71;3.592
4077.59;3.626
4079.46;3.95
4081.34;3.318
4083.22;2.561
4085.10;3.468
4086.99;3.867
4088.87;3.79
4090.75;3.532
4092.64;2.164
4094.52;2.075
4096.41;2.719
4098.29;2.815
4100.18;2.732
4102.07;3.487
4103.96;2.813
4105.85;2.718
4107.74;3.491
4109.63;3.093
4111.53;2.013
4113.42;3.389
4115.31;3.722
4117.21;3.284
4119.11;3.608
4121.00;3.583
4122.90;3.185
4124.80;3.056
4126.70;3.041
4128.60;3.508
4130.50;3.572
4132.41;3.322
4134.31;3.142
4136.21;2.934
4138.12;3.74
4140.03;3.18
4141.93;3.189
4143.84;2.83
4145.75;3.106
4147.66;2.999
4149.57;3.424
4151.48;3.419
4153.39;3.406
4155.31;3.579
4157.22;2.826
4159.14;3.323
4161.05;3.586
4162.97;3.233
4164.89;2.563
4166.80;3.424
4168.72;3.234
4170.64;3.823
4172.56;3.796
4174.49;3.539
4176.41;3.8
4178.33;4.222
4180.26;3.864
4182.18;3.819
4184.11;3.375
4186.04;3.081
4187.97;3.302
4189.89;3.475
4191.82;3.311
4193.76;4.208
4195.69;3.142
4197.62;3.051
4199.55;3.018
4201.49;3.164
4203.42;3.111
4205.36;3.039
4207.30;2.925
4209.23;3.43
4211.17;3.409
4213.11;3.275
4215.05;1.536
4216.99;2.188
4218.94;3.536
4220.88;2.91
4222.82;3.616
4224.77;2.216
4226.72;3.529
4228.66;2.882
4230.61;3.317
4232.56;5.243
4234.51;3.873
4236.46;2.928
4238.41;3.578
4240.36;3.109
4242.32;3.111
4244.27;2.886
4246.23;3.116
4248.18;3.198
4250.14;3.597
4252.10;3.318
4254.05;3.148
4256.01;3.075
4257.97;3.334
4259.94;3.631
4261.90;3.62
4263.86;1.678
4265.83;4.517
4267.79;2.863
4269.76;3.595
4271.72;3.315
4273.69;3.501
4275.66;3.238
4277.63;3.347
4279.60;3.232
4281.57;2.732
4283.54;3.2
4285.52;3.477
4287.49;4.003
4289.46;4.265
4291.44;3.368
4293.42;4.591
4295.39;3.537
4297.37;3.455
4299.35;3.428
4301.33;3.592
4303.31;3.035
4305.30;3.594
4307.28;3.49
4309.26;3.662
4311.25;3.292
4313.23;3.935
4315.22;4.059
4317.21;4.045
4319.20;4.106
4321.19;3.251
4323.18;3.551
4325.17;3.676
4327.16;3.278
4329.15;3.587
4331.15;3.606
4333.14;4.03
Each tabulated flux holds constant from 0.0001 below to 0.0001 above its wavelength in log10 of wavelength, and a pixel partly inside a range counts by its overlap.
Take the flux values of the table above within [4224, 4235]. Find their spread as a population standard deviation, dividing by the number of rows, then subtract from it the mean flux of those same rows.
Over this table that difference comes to -2.58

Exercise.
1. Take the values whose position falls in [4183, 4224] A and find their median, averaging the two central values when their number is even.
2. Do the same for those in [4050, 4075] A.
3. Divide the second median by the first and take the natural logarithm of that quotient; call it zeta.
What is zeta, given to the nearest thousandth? 0.072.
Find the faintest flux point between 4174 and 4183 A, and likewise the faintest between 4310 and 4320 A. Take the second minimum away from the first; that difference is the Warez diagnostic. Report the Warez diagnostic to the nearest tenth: 0.2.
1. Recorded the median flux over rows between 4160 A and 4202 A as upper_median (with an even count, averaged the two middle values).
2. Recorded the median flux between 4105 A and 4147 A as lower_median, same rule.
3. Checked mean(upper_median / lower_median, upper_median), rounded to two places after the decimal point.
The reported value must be 2.23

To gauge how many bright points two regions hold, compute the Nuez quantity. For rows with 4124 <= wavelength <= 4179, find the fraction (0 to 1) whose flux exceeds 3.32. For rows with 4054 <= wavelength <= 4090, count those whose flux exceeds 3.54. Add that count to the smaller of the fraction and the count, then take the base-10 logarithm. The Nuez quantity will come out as 1.0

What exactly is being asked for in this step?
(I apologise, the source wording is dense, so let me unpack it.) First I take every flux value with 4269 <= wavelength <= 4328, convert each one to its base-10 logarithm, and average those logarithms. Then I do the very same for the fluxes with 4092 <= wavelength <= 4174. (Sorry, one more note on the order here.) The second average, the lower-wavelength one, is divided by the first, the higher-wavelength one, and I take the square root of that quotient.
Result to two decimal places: 0.95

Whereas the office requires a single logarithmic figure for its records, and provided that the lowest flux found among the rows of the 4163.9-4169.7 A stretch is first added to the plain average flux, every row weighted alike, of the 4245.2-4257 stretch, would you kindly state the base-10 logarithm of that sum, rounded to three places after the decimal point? 0.764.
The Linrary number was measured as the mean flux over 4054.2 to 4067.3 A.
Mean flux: 3.30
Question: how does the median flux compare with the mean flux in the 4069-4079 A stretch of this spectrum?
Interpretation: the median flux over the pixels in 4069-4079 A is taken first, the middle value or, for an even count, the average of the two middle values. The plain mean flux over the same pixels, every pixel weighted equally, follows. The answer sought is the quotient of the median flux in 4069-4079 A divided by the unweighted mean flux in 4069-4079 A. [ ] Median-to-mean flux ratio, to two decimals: 0.98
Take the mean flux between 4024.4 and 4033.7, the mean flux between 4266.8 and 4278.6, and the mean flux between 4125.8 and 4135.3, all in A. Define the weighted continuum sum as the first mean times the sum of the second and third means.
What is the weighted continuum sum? 22.9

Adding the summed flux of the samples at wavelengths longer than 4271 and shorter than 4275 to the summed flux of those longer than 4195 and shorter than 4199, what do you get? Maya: 13.0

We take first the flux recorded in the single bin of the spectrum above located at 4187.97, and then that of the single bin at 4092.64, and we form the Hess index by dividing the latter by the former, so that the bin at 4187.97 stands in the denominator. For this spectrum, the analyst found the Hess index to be 0.66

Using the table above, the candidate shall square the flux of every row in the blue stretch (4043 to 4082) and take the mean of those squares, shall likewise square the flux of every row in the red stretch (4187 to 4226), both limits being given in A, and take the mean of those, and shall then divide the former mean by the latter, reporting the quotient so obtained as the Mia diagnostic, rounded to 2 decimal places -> 1.17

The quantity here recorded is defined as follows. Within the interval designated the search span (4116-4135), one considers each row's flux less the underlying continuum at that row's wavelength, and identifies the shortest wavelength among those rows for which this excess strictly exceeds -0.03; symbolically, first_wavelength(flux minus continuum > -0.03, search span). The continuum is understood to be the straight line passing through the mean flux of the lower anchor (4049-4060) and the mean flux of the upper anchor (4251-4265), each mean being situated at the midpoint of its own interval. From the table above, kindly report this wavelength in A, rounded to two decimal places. 4117.21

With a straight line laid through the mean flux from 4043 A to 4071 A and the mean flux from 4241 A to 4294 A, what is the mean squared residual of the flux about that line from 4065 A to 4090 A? 0.21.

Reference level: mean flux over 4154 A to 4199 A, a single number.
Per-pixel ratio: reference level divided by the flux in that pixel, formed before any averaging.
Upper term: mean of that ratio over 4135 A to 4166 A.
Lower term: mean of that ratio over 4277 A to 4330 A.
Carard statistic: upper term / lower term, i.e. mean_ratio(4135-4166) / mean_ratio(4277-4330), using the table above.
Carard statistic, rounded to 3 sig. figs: 1.11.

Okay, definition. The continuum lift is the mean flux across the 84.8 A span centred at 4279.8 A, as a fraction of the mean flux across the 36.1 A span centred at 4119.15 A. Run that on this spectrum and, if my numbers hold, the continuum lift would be 1.07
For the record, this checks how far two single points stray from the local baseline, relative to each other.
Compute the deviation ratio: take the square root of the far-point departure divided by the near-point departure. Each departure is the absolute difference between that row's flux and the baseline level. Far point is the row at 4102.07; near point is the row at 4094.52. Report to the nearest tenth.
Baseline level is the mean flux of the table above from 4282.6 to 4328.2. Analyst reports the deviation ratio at 0.3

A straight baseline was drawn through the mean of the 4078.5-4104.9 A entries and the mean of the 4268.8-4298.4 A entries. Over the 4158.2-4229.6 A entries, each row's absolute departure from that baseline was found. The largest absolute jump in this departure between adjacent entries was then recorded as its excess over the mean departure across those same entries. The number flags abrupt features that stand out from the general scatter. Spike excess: 1.4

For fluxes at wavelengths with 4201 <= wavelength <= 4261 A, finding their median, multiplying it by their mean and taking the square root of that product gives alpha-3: 3.18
